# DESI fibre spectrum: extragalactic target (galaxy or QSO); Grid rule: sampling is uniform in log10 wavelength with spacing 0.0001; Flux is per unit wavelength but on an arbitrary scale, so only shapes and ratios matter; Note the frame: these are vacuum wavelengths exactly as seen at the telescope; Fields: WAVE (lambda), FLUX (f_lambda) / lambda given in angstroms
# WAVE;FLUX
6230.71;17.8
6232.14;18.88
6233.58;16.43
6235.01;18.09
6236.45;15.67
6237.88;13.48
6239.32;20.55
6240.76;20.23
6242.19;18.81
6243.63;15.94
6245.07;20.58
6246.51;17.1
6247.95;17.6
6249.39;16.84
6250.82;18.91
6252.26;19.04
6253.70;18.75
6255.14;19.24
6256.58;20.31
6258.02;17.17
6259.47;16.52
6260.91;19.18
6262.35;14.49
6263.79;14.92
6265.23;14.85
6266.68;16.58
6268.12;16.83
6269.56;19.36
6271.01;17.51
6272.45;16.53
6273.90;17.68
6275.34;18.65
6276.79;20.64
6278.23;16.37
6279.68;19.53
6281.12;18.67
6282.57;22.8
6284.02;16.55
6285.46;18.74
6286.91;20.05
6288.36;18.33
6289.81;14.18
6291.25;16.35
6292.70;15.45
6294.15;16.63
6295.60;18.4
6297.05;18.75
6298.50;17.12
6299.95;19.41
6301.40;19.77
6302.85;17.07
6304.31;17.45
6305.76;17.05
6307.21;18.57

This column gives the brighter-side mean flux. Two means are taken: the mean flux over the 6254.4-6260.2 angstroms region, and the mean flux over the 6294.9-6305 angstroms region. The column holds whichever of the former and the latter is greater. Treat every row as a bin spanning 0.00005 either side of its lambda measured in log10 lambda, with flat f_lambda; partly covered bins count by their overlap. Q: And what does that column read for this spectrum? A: 18.3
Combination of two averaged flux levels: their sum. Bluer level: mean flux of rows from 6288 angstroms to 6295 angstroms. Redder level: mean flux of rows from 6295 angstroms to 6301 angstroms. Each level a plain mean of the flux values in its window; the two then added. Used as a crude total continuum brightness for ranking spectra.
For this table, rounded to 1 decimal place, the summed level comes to 34.6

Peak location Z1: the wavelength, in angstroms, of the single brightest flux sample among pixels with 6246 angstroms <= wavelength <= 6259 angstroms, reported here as 6256.58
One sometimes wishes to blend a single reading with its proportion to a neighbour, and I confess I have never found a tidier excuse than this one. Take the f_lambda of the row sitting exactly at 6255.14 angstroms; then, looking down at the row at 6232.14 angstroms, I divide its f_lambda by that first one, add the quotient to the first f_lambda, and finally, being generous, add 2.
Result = 22.2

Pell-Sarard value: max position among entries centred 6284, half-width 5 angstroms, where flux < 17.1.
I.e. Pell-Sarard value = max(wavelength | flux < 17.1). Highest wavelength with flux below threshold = 6284.02 angstroms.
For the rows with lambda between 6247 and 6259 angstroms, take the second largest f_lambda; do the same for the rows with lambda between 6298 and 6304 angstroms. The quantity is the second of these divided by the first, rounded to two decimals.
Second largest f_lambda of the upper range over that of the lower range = 1.01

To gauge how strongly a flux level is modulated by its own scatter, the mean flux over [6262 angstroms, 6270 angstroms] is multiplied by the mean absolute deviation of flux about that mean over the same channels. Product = 22.9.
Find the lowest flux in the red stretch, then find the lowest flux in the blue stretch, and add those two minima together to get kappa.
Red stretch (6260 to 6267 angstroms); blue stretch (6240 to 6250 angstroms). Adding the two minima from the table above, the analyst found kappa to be 30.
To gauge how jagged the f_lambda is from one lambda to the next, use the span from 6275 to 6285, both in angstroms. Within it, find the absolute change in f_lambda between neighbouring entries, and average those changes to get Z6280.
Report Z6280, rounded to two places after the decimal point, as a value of 3.44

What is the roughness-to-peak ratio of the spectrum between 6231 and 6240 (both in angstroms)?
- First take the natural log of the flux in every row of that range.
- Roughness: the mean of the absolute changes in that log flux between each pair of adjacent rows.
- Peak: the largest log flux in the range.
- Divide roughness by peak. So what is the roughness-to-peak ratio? 0.063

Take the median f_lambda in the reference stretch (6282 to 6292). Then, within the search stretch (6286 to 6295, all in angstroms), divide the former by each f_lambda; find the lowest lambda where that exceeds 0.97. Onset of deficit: 6288.36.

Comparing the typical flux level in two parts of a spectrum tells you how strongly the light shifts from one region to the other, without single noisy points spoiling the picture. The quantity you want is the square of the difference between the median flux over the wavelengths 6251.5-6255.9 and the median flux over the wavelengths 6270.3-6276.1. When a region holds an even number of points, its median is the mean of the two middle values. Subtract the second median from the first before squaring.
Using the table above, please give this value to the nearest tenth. 2.1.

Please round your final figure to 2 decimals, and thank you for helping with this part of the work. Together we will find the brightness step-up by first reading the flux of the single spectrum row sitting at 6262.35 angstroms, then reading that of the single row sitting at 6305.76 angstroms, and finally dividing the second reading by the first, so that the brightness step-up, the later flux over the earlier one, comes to 1.18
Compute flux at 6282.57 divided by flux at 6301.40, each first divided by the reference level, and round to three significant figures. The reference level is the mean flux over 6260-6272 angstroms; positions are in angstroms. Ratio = 1.15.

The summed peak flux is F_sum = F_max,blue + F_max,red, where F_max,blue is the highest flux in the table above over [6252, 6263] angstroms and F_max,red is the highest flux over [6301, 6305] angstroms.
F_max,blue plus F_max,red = 40.1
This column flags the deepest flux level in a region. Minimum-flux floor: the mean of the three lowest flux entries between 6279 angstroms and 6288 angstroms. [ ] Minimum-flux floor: 18.0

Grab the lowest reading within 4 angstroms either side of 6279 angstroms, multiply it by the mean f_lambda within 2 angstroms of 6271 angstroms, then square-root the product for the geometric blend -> 17.1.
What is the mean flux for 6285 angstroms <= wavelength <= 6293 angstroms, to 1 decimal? 17.2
